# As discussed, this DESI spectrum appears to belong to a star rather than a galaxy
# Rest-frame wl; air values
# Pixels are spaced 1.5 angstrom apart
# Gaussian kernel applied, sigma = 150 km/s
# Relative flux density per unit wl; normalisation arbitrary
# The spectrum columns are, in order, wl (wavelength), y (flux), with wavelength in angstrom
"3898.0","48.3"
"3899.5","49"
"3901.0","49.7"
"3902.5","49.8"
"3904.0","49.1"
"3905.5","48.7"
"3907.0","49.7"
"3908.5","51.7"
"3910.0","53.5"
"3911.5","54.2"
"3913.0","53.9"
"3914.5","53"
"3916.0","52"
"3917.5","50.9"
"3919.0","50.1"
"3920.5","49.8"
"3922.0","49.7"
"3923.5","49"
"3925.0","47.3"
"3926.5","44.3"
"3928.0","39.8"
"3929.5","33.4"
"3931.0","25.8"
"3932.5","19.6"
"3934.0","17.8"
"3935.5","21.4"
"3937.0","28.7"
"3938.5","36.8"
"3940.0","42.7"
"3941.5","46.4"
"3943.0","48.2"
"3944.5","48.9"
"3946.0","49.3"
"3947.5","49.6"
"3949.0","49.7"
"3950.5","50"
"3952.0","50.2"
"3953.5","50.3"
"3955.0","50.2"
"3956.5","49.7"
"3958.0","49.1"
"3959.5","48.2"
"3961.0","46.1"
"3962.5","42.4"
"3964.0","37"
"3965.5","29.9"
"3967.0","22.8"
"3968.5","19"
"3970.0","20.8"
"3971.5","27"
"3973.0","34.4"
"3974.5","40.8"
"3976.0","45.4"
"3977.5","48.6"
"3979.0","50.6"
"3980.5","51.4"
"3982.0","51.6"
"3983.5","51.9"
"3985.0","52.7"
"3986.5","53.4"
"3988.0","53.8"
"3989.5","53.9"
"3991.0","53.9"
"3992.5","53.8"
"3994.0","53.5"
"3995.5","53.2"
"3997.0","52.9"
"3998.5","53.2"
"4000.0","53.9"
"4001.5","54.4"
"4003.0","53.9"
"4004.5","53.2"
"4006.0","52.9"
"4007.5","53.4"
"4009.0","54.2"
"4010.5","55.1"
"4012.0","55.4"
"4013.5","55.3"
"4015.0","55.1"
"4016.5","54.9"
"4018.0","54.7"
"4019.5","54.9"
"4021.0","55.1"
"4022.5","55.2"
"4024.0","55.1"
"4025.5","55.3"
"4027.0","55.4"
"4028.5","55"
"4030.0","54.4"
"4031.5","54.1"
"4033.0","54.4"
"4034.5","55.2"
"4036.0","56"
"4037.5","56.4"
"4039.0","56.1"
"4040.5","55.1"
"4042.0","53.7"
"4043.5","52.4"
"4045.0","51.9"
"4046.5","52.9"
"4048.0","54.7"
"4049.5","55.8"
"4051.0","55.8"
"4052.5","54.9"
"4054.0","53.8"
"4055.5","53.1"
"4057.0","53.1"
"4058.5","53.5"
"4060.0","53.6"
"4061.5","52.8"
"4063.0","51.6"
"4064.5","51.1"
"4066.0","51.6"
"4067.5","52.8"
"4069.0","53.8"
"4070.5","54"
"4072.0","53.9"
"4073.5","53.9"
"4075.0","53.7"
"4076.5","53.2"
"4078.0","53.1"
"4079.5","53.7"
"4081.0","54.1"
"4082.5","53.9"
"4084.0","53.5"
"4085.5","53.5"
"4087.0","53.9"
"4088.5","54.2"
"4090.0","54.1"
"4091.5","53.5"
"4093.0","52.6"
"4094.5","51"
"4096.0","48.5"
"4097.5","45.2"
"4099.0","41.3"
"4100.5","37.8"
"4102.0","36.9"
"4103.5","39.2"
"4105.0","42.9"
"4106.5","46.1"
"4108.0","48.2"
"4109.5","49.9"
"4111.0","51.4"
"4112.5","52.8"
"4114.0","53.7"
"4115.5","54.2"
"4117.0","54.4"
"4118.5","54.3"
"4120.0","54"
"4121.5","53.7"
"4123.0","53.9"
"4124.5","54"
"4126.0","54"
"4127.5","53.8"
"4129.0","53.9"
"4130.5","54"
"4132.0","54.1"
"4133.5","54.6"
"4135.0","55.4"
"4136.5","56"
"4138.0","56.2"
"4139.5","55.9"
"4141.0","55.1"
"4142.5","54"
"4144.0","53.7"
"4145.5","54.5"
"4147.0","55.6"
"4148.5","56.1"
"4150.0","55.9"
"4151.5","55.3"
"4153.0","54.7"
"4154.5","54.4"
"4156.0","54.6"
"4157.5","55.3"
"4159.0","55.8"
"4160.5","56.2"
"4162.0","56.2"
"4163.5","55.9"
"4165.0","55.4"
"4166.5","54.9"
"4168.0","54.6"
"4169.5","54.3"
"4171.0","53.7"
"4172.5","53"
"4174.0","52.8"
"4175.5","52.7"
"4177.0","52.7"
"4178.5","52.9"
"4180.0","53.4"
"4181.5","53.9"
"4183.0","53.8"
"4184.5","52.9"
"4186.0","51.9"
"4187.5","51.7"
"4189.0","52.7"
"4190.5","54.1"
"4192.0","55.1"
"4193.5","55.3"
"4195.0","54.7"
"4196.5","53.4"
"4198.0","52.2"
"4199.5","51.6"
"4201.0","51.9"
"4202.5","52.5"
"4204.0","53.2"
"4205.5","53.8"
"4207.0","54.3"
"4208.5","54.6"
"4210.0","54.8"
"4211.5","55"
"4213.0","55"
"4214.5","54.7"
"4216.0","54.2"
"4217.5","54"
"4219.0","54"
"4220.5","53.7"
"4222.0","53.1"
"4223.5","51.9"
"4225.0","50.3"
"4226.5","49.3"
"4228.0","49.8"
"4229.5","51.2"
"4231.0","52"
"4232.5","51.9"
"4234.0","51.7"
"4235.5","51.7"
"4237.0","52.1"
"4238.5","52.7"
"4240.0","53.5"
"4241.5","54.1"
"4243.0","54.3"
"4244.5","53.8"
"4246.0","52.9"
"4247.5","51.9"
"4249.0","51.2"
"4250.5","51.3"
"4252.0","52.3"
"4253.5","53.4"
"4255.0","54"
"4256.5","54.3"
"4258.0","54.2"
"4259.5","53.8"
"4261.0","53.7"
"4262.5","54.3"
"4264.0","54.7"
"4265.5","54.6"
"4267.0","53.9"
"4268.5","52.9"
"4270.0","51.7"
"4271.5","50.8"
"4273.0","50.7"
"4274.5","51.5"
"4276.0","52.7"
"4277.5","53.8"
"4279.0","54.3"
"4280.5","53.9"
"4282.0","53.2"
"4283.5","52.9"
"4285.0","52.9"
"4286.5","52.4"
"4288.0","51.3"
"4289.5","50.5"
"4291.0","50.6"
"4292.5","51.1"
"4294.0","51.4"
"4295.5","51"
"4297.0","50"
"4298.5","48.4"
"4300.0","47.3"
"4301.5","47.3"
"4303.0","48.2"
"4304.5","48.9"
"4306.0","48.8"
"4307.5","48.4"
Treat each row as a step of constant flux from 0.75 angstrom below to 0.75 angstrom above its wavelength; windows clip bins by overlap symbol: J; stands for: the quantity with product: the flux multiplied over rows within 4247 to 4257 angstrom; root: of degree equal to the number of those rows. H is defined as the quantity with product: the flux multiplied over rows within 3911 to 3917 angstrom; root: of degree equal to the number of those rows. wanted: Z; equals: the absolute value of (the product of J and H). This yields 2803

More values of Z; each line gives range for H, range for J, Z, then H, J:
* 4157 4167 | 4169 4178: 2961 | 55.7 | 53.2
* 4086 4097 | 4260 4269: 2836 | 52.5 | 54.0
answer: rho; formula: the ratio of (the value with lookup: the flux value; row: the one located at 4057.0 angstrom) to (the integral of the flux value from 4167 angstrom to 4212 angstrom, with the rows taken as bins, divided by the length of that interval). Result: 0.99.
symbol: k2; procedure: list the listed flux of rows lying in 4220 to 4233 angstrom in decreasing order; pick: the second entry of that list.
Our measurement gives 53.1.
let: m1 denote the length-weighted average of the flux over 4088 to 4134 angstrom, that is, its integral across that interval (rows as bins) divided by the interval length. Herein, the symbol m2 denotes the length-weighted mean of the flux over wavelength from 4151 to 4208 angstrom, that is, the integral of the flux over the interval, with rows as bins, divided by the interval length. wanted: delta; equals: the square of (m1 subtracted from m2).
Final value 13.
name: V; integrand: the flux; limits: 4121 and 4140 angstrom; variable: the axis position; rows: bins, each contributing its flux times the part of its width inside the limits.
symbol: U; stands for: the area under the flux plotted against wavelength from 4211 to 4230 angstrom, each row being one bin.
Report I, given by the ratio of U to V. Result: 0.97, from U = 1003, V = 1037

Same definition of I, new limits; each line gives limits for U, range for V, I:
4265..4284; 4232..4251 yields 1.00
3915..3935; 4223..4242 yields 0.83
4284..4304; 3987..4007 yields 0.94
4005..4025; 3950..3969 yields 1.37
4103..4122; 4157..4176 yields 0.92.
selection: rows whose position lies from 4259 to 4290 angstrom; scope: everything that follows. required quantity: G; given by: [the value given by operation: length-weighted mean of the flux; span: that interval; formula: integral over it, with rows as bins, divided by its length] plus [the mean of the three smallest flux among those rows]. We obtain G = 104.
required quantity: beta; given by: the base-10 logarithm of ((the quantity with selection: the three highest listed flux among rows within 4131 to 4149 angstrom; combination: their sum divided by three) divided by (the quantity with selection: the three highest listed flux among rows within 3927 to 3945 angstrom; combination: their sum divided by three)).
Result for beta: 0.069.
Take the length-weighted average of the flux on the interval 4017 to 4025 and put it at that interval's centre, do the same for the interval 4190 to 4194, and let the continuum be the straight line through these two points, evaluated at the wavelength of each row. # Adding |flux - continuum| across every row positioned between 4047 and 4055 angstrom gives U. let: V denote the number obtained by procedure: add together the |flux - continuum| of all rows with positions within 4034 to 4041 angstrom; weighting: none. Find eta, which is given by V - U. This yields 0.7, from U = 3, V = 4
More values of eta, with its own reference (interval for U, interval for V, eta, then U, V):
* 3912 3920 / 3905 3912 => 2.1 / 16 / 18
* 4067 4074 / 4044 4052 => 0.7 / 6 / 7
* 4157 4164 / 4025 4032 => -2.8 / 5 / 2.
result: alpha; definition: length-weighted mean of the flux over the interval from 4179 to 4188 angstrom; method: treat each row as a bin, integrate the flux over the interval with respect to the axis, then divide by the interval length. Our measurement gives 53.0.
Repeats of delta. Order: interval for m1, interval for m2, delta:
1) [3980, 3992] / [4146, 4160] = 6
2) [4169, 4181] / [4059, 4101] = 2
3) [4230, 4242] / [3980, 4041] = 3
